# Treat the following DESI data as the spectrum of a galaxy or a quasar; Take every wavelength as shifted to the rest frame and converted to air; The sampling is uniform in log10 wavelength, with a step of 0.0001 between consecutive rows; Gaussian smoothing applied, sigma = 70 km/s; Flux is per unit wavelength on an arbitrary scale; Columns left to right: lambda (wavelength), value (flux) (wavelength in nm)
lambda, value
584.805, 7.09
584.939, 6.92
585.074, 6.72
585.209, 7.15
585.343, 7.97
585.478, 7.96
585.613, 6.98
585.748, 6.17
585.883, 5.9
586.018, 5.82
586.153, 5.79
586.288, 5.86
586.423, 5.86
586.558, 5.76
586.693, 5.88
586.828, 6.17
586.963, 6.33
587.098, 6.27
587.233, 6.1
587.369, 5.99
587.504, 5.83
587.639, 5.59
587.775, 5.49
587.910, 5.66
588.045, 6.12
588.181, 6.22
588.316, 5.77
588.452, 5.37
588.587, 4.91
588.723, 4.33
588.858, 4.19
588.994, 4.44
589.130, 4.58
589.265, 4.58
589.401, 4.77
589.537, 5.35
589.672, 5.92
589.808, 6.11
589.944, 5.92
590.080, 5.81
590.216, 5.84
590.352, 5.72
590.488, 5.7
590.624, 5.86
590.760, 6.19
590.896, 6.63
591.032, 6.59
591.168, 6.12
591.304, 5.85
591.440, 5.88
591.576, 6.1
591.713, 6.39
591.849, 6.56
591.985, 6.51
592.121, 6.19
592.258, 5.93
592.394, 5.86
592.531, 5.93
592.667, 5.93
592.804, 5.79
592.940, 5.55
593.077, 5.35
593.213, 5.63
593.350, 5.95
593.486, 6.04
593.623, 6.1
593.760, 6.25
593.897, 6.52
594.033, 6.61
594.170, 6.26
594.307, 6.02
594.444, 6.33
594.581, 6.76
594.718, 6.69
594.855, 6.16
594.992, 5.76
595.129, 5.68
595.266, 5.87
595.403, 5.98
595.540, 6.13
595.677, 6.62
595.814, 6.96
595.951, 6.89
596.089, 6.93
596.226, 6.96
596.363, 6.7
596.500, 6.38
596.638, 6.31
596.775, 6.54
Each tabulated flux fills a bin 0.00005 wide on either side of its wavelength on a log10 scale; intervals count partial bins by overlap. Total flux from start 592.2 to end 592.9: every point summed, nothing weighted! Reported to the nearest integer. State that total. 29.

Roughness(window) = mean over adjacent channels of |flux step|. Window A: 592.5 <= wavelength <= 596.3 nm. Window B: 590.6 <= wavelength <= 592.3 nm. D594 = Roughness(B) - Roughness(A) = 0.031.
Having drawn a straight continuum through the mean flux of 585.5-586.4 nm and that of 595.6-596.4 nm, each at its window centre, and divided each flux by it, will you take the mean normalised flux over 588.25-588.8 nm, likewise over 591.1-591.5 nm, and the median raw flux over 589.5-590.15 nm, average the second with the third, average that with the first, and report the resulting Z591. 2.11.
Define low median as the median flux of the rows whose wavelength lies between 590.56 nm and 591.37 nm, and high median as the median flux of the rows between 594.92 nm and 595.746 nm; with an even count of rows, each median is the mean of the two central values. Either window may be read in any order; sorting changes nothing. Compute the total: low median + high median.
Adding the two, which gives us 12.1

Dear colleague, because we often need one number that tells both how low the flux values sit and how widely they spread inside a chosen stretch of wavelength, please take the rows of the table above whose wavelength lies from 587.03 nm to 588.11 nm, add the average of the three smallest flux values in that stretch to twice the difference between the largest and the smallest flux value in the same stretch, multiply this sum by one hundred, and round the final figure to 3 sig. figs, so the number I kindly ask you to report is 714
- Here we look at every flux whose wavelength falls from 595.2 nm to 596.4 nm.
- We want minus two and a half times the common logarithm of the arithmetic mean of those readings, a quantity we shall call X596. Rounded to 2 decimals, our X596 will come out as -2.04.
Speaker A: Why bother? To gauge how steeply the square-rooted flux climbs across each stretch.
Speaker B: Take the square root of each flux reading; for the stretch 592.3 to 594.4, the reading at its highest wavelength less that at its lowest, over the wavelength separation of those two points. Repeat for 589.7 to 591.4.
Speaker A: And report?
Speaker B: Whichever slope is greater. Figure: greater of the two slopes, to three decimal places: 0.017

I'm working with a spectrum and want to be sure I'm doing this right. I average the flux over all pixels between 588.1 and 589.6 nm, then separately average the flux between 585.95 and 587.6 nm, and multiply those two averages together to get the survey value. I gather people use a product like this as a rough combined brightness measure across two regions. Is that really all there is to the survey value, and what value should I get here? 29.6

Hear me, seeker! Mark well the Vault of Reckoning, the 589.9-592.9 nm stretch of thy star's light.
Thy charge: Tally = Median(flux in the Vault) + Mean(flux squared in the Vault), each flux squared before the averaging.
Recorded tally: 42.7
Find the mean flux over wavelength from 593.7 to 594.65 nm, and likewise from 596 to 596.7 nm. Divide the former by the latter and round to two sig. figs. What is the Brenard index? 0.96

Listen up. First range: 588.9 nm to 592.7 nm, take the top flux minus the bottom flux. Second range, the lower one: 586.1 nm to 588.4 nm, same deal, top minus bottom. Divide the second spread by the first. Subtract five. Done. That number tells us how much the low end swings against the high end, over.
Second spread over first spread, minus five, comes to -4.6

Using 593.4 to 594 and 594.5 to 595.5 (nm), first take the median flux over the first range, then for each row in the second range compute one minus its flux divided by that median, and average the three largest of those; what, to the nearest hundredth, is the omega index 0.07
